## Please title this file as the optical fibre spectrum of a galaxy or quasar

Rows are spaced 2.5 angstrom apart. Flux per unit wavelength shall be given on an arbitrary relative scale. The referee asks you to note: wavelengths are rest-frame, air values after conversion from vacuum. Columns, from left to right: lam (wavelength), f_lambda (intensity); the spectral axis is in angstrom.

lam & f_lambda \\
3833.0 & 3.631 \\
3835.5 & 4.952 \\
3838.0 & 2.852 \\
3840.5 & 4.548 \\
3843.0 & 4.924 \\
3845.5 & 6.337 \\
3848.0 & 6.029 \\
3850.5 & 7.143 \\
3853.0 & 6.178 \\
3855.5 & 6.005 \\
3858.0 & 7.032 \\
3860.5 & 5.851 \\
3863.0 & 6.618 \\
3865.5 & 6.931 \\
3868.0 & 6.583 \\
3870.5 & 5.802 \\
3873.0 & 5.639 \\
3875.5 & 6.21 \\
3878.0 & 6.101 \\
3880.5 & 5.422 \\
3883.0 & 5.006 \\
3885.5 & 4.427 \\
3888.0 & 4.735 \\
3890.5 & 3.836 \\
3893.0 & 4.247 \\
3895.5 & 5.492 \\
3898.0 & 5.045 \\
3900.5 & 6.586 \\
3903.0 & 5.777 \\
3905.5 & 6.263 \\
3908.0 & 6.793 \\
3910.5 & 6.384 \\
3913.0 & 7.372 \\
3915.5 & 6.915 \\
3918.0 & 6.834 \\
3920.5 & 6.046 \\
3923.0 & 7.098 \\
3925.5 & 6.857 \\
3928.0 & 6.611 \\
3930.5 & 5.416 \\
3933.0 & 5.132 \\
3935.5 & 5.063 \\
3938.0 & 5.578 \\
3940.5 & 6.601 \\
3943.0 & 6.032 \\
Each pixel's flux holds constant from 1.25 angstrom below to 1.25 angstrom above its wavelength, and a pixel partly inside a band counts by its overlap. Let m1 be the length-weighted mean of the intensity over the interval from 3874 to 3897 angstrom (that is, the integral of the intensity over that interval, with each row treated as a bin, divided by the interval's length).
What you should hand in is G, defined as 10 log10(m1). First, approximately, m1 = 5.06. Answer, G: 7.04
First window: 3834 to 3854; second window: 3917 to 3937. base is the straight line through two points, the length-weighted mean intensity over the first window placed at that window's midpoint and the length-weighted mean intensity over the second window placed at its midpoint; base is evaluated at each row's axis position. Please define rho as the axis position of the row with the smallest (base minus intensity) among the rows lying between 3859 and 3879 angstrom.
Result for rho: 3865.5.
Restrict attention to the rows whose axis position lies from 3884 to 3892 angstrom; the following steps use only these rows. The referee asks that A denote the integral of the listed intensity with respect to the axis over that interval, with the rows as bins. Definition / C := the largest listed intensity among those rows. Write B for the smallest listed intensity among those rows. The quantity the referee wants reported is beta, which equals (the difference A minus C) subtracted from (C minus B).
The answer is -29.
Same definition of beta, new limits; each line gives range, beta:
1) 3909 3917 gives -47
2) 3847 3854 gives -37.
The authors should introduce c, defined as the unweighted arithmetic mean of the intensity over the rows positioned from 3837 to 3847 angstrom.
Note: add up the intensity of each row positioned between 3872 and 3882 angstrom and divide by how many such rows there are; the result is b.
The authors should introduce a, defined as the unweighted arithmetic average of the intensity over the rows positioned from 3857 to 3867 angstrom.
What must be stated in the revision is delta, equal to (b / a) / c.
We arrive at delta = 0.19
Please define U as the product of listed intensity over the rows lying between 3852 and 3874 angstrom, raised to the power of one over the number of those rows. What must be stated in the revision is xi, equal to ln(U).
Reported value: 1.84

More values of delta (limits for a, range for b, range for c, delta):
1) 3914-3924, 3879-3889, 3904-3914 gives 0.11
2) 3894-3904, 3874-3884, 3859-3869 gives 0.15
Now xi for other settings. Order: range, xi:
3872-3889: 1.67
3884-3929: 1.77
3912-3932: 1.89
